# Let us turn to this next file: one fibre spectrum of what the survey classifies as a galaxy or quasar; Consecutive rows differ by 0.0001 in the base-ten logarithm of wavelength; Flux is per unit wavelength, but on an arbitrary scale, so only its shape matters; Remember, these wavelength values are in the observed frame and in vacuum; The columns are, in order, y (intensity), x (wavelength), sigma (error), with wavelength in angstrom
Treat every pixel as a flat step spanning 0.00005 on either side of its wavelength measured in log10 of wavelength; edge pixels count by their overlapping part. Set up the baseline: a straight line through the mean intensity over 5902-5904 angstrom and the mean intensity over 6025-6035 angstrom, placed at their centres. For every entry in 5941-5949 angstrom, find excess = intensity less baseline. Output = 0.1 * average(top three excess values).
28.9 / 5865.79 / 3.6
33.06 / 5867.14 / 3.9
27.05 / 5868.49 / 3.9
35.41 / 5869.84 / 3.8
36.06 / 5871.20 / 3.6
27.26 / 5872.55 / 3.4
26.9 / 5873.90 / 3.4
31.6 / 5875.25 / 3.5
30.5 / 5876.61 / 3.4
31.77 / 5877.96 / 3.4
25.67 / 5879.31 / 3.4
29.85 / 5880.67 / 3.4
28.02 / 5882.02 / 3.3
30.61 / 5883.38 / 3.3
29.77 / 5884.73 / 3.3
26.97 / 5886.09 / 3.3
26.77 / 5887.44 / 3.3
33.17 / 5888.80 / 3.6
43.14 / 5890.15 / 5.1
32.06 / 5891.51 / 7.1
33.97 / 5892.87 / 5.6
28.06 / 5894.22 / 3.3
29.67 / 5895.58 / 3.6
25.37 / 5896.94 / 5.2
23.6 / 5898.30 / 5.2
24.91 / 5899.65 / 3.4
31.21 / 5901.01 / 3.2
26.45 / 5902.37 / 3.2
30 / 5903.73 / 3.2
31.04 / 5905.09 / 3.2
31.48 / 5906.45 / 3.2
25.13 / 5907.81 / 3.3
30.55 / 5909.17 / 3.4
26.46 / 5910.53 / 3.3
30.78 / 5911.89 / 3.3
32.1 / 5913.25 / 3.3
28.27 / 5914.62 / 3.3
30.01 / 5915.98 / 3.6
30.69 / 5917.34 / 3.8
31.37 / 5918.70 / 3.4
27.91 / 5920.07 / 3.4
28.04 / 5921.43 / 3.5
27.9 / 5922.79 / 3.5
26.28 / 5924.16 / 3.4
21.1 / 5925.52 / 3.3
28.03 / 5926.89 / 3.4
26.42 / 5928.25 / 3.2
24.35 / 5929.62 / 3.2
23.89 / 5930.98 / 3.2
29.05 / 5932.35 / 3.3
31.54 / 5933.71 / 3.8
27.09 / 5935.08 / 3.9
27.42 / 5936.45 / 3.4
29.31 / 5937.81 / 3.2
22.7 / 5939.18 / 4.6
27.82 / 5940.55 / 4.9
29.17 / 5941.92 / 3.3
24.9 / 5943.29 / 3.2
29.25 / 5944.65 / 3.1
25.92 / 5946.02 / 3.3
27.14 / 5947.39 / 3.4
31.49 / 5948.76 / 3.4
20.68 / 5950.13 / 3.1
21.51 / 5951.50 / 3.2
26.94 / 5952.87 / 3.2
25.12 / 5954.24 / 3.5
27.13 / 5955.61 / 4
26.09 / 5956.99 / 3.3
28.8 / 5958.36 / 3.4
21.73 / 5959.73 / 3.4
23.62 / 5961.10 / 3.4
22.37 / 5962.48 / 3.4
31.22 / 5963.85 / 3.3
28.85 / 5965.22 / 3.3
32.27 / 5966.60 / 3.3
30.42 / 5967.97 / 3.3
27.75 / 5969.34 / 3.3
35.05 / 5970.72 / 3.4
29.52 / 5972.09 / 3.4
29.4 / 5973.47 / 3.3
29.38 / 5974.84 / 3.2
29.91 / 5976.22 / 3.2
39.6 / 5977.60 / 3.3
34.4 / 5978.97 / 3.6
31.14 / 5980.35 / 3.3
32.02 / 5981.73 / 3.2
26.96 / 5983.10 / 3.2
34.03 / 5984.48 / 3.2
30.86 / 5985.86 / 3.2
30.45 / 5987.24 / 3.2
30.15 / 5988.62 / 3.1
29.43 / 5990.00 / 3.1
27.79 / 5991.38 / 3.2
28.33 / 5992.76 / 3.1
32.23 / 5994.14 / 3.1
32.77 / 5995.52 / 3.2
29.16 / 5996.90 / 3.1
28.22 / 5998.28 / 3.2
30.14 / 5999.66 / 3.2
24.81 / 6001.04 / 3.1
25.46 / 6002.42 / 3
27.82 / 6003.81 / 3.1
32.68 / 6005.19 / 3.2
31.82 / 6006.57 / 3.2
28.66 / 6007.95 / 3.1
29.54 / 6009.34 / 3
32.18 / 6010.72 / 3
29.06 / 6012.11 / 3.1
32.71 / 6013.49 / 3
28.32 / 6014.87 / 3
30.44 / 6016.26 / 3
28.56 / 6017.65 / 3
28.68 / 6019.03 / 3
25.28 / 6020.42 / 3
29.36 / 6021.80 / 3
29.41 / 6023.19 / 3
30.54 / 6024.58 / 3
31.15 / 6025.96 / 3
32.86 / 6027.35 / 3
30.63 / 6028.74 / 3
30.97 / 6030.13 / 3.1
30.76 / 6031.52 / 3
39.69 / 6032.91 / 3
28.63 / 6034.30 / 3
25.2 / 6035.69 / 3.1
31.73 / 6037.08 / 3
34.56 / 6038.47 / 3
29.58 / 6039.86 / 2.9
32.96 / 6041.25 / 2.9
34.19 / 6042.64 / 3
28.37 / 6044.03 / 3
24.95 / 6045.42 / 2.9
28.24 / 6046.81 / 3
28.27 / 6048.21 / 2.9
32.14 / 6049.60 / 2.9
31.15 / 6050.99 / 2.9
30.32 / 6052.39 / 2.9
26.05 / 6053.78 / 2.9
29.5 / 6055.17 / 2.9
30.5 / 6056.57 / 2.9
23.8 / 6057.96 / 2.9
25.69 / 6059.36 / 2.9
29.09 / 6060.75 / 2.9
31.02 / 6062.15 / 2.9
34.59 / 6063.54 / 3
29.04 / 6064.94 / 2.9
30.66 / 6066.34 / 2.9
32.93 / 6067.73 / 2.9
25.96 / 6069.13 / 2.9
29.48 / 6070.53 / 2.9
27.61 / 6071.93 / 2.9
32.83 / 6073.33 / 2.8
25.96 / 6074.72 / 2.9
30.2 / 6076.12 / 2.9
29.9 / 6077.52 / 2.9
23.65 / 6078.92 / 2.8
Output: 0.05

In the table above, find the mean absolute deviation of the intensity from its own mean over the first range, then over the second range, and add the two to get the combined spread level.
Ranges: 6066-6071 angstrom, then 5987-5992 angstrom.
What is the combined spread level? 2.9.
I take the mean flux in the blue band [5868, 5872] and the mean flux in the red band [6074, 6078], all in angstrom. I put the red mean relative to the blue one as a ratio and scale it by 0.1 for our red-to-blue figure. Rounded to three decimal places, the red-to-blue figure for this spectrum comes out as 0.087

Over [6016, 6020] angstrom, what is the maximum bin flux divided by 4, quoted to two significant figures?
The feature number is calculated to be 7.6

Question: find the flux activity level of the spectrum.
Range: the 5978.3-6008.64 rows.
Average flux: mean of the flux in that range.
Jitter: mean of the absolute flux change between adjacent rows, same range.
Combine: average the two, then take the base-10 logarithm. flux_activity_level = 1.21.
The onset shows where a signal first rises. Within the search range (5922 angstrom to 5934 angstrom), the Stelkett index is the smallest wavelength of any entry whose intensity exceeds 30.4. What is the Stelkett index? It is 5933.71 angstrom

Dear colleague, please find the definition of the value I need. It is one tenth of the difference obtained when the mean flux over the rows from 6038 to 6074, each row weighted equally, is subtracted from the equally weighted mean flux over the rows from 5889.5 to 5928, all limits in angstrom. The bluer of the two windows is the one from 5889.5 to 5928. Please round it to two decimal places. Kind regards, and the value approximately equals -0.06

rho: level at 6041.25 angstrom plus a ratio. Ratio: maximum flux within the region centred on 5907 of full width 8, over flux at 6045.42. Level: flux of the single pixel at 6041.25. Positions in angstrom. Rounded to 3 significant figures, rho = 34.2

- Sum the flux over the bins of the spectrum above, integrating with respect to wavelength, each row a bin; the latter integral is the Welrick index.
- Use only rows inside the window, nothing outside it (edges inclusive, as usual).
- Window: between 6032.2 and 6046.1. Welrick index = 431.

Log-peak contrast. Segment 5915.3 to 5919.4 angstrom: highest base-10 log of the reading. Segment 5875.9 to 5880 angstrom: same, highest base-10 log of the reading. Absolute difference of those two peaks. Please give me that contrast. 0.01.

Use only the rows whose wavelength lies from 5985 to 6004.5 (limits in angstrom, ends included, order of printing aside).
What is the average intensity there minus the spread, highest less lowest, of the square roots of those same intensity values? 28.4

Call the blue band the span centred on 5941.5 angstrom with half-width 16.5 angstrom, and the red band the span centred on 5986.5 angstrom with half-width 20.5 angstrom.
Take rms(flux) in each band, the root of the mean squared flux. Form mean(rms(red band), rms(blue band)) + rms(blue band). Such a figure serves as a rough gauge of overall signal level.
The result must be 55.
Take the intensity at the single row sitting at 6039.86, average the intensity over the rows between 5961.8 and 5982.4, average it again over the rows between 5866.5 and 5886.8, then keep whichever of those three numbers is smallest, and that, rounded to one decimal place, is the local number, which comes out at 29.6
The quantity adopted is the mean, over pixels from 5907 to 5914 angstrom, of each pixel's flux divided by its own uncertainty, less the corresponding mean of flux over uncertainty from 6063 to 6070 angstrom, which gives -1.7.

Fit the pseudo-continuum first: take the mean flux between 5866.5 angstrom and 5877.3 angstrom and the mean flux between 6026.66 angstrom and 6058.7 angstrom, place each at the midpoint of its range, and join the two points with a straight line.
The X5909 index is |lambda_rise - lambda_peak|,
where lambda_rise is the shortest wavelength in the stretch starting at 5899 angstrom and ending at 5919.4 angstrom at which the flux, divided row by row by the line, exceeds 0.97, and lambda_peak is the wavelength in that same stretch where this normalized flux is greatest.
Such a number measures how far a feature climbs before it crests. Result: 12.2 angstrom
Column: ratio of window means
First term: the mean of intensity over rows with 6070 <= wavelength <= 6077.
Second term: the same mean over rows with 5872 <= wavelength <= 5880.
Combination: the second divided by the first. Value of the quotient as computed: 0.99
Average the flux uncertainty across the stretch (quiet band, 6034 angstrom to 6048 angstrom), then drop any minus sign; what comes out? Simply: 3.0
